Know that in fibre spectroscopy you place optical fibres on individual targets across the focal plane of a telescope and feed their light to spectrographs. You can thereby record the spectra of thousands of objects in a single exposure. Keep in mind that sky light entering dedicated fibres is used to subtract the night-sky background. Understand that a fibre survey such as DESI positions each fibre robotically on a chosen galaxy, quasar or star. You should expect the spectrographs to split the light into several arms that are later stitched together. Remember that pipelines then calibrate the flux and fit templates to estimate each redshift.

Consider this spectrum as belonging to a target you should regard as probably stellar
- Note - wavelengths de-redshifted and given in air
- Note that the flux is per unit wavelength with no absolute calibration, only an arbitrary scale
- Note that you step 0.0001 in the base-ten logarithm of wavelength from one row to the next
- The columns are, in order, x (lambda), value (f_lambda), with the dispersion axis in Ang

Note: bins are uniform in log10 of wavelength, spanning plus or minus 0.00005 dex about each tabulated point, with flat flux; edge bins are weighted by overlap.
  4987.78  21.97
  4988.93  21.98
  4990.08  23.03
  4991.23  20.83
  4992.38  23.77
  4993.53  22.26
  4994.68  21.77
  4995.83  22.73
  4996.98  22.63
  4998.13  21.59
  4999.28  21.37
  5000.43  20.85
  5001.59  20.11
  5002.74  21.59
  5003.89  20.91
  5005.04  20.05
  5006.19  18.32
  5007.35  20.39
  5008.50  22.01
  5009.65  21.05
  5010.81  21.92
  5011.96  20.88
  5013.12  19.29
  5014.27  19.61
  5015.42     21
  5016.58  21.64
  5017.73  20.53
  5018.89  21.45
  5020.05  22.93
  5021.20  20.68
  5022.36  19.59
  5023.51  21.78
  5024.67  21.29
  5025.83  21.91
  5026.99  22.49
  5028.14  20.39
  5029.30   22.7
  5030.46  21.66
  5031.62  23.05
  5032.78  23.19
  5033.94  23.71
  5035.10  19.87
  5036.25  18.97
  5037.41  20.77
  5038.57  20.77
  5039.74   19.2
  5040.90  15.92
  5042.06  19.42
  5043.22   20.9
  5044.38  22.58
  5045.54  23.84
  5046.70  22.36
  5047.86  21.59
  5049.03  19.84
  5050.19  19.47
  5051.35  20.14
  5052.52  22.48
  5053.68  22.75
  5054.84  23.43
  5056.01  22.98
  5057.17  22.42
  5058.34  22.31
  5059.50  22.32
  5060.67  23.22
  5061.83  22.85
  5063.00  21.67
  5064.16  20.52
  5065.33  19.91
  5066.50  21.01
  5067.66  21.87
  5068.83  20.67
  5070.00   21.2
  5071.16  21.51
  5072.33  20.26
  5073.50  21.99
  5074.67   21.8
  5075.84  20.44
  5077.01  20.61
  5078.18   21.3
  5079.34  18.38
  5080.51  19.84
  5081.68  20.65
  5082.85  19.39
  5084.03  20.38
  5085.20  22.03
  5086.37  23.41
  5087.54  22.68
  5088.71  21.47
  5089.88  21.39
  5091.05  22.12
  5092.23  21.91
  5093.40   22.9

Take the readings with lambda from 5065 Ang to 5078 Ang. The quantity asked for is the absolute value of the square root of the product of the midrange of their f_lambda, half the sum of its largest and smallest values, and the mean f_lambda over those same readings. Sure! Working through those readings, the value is 21.0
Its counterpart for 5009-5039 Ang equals 21.3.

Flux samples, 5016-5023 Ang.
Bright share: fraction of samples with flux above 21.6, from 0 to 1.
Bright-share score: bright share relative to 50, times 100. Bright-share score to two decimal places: 0.67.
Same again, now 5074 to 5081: 0.33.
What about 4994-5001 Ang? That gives 1.00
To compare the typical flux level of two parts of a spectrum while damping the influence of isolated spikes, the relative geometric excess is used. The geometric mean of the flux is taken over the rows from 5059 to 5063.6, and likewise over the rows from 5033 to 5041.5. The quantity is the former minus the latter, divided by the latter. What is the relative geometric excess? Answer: 0.14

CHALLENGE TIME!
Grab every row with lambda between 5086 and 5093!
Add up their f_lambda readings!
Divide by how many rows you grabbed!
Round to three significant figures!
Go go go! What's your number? 22.2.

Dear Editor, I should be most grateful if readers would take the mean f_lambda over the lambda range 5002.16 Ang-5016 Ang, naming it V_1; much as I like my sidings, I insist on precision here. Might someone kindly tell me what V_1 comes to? 20.6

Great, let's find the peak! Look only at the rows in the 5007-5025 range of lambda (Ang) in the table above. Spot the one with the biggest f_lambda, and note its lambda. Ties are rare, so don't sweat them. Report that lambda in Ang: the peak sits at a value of 5020.05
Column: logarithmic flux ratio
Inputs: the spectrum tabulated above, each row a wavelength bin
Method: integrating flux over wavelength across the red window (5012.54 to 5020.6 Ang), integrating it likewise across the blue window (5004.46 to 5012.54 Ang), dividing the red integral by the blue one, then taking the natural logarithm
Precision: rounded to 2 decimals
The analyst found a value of 0.01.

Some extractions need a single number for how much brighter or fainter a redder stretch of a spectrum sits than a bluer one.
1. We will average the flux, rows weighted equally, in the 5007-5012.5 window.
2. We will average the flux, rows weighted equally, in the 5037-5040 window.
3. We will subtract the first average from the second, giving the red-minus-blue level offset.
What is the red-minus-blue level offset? -1.0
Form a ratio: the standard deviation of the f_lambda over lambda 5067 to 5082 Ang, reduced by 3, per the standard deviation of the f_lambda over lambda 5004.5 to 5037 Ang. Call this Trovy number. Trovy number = -1.5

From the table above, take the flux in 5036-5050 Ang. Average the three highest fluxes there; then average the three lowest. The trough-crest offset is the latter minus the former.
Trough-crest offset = -5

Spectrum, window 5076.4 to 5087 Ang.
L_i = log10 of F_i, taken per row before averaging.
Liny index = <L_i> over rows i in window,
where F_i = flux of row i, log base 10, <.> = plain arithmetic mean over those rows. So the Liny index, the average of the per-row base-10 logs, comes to 1.31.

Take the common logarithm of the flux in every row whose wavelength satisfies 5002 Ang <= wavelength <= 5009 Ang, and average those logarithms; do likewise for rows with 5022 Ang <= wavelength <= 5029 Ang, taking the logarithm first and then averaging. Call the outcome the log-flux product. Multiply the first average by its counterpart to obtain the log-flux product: 1.74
